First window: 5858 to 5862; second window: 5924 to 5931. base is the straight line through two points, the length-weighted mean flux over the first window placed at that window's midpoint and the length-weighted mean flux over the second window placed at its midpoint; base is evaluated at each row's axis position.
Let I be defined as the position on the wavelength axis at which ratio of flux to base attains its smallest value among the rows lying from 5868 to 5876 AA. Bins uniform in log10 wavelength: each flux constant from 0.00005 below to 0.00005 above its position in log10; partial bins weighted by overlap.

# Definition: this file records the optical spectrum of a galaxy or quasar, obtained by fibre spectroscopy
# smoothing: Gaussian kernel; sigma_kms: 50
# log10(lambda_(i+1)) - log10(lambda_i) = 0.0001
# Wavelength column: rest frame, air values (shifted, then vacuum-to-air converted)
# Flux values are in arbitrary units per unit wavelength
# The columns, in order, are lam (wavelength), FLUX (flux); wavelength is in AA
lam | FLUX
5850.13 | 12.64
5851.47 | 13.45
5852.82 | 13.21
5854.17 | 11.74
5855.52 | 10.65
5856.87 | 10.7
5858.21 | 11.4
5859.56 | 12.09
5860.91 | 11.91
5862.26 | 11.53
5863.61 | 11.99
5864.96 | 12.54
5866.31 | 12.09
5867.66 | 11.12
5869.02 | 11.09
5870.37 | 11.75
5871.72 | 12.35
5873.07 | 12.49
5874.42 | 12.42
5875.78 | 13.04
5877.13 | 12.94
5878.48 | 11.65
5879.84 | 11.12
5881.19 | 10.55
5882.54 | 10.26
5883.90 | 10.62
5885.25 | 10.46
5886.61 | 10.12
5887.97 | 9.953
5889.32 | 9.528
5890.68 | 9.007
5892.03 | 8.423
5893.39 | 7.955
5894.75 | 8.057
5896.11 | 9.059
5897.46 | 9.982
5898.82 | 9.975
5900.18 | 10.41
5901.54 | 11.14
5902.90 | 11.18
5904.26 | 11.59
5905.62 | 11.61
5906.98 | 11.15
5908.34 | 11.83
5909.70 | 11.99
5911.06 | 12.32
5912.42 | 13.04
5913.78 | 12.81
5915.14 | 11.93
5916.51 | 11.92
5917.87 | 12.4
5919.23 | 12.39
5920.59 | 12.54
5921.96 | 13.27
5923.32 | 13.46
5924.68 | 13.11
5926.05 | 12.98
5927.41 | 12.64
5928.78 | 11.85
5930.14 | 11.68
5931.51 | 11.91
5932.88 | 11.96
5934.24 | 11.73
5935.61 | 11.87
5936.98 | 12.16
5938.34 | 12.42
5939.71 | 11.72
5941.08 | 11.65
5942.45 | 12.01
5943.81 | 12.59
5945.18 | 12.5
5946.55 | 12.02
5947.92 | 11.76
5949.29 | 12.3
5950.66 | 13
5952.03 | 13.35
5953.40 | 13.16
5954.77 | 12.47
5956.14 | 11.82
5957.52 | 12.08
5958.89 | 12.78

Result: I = 5869.02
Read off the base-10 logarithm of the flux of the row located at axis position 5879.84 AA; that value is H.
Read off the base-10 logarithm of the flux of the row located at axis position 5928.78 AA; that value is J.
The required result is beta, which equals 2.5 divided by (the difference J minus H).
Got 91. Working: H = 1.05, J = 1.07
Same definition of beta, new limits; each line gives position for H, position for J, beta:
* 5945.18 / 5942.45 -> -144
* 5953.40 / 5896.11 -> -15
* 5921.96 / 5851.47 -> 427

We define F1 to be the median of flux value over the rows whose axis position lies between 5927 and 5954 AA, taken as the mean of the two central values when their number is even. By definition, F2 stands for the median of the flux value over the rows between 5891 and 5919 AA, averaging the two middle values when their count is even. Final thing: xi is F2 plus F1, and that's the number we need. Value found 23.4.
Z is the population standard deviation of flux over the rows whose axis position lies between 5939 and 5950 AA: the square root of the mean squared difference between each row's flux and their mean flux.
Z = 0.3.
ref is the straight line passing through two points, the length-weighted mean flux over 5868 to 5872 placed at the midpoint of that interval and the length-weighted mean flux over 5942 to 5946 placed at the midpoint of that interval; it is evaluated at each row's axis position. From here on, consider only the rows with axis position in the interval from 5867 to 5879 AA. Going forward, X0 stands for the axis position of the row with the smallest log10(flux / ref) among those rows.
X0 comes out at 5869.02 AA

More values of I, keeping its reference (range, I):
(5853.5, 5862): 5855.52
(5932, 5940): 5939.71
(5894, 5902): 5894.75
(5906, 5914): 5906.98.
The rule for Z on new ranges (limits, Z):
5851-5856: 1.1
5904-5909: 0.2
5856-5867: 0.5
